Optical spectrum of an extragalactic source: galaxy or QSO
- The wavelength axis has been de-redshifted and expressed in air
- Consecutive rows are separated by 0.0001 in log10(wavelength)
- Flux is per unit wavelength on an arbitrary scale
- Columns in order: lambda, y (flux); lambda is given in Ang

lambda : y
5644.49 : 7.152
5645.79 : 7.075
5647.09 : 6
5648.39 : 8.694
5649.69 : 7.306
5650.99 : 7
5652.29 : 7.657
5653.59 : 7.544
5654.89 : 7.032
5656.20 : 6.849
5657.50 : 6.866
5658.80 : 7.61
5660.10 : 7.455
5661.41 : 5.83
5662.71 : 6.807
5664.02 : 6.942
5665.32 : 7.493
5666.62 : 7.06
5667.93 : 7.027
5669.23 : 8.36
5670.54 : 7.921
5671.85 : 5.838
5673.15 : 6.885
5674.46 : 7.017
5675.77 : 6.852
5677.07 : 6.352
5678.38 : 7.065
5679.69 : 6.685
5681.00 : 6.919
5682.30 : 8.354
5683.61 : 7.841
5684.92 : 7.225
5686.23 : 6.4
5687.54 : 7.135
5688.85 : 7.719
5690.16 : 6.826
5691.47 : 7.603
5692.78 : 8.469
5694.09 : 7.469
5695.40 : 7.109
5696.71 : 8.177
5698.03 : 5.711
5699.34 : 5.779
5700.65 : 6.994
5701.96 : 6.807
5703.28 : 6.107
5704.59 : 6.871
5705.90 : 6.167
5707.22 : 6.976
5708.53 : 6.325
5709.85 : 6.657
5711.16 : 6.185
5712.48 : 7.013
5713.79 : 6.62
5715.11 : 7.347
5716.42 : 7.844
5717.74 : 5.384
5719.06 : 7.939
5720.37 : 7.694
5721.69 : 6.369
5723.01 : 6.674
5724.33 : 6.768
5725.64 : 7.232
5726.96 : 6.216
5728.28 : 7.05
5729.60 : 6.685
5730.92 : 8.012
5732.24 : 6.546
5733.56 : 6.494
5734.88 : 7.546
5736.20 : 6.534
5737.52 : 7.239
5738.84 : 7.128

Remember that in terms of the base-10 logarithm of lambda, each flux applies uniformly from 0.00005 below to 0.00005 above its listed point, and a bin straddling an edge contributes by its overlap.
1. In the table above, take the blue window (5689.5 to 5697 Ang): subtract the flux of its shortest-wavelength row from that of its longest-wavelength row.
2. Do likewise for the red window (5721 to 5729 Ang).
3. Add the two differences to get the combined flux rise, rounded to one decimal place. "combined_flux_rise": 2.0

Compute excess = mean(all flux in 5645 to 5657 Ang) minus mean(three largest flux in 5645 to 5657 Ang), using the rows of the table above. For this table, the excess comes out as -0.73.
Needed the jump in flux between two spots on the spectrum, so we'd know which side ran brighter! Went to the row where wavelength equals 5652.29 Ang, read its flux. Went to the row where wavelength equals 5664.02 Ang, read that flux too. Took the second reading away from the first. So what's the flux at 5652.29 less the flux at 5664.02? 0.7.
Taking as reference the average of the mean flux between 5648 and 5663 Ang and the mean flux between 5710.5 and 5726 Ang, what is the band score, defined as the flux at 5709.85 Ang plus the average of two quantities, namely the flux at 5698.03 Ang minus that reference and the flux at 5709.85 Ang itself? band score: 9.31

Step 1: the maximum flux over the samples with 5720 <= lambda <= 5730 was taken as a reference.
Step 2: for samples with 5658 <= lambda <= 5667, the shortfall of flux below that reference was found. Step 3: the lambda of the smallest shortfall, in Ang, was 5658.80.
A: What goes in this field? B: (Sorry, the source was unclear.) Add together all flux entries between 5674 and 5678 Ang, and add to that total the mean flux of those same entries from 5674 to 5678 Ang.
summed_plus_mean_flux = 27.0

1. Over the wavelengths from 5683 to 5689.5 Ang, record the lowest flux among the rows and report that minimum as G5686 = 6.4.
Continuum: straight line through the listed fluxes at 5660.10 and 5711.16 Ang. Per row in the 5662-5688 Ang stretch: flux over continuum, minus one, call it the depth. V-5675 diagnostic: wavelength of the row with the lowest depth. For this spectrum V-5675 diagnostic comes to 5671.85 Ang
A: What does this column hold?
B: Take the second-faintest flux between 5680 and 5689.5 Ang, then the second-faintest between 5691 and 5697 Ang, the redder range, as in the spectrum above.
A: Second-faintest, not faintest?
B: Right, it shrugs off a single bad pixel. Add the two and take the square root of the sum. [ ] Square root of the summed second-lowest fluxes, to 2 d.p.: 3.79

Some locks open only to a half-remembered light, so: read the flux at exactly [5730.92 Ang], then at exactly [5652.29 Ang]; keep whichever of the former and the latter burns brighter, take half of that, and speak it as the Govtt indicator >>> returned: 4.01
